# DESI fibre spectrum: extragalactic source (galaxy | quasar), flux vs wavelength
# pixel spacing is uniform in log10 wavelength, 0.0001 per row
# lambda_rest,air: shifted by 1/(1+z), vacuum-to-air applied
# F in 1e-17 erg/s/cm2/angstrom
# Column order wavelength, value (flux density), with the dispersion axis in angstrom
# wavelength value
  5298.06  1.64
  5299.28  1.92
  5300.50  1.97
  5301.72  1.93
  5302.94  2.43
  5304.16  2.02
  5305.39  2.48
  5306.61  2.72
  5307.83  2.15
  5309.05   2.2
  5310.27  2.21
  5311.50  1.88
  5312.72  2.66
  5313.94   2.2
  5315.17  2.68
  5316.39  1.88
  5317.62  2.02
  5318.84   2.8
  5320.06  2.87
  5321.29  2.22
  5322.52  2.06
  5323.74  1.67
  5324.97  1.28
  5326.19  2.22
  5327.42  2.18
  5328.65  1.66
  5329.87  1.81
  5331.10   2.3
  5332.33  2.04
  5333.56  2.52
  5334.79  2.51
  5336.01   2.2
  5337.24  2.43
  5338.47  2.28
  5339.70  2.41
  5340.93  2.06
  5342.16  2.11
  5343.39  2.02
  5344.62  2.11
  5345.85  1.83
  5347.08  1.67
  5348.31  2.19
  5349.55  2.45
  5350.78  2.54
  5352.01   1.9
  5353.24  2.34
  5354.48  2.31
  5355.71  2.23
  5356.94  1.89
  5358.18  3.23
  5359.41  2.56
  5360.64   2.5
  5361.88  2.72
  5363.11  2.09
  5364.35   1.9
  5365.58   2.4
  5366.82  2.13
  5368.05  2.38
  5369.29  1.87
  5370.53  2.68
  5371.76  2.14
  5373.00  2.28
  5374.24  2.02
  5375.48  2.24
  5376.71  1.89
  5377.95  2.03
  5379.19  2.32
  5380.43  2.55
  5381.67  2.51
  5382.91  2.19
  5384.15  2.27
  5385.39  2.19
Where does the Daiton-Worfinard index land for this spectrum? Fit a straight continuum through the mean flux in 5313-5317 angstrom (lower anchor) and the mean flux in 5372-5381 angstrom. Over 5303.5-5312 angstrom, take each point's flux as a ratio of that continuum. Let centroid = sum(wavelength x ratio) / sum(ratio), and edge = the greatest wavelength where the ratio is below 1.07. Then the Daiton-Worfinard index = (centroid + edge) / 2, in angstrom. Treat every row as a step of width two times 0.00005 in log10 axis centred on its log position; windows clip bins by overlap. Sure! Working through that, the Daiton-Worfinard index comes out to 5309.6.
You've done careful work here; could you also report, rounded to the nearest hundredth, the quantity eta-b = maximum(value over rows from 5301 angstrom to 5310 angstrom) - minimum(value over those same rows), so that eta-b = 0.79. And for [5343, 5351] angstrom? 0.87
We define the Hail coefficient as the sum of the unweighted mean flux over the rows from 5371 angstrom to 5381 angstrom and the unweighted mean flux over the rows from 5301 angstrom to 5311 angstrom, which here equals 4.45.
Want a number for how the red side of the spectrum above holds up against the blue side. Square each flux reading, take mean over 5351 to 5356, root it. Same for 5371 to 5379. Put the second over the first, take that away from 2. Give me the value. 1.04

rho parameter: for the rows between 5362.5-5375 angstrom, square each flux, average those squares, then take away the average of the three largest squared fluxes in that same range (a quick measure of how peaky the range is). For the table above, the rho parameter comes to -1.35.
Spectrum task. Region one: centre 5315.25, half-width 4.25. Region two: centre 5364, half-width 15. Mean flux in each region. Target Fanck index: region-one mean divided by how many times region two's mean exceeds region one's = 2.3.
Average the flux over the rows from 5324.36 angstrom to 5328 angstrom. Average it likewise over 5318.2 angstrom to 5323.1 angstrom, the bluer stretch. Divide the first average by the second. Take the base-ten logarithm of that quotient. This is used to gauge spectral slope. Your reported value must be -0.12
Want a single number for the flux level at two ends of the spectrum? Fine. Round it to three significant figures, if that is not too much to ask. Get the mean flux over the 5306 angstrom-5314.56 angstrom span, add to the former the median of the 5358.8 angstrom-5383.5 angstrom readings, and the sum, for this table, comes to 4.55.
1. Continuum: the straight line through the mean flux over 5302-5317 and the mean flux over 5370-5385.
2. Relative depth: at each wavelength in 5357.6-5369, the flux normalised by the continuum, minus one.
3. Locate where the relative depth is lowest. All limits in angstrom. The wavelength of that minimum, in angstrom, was 5364.35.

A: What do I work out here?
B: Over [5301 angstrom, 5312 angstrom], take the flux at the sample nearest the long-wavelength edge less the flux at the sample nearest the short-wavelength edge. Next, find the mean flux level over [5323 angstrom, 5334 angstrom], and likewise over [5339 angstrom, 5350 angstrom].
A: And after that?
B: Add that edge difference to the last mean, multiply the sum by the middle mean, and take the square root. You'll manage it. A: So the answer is 2.00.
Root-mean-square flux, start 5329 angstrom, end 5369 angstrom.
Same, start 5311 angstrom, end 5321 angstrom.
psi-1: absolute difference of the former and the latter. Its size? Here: 0.13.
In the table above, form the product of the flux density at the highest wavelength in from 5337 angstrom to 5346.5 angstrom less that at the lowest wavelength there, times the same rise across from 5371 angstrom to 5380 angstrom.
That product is -0.11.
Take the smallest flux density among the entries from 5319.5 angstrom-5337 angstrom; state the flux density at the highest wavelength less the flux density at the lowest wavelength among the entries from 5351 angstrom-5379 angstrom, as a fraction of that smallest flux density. 0.10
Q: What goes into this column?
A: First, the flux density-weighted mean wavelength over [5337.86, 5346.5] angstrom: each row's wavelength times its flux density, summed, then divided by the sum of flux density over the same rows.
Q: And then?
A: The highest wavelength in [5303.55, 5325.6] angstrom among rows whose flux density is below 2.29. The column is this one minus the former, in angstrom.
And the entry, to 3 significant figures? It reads -17.0 angstrom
